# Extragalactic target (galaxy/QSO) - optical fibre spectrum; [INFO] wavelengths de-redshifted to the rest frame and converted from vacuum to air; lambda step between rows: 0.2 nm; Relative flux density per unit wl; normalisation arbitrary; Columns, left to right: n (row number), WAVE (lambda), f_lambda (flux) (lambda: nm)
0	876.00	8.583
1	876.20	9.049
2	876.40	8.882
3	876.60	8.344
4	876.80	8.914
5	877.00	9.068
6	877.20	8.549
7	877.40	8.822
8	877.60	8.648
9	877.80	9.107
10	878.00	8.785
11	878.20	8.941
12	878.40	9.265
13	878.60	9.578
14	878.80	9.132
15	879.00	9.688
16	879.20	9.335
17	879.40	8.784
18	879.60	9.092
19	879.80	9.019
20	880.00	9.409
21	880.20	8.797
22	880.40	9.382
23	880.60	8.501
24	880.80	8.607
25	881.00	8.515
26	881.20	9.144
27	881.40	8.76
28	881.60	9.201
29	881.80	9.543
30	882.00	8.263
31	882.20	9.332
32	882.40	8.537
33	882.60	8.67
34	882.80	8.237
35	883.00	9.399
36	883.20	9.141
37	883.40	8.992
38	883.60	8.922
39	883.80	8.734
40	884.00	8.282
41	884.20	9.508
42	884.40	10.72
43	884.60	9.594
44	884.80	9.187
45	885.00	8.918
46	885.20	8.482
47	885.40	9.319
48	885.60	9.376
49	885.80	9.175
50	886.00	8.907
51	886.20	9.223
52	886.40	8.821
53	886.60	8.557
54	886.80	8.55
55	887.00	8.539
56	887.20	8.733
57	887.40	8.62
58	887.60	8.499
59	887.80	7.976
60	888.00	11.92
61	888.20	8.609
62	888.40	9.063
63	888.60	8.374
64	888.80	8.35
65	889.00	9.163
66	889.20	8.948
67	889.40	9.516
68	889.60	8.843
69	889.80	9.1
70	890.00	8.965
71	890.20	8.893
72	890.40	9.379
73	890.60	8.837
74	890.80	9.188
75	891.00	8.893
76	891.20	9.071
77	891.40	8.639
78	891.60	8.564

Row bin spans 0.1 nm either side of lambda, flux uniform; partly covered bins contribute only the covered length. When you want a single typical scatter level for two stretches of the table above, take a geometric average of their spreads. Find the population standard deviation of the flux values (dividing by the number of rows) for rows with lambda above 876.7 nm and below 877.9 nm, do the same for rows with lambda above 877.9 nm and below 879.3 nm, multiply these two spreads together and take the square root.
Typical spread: 0.25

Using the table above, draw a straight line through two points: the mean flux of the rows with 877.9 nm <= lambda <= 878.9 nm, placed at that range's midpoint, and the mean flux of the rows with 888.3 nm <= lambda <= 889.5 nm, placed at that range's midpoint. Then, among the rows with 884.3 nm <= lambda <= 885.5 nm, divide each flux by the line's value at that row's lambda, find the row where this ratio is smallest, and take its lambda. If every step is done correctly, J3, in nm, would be 885.20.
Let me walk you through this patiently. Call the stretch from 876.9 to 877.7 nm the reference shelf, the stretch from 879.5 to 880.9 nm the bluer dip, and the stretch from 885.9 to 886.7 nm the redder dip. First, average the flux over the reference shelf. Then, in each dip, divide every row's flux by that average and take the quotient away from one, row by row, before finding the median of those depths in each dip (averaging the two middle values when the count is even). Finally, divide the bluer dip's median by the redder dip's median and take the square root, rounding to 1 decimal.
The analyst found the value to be 1.6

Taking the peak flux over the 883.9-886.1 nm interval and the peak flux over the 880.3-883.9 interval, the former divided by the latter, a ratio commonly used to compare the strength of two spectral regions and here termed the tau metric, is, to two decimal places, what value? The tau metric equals 1.12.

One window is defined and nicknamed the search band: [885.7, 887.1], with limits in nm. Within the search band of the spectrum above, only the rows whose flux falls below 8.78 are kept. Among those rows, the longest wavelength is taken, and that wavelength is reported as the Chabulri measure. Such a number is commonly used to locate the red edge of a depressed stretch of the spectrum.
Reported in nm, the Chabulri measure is 887.00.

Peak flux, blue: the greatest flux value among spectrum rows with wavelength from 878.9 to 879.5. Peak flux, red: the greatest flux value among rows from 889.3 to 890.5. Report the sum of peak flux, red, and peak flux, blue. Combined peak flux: 19.2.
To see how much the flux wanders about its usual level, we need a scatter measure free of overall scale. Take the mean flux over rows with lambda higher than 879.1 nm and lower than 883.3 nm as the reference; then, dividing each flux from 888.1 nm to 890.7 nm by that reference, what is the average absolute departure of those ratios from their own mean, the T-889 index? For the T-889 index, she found 0.028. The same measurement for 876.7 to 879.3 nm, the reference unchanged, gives 0.030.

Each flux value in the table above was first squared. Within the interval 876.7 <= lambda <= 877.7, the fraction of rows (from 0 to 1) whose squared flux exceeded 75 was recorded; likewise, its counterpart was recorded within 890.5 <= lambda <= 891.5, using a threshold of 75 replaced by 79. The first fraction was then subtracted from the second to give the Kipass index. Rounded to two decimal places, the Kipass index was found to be 0.00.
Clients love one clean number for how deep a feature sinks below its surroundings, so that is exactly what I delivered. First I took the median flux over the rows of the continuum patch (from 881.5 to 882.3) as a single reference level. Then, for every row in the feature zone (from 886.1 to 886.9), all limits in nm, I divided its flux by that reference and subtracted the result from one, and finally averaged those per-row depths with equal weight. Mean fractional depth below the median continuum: 0.052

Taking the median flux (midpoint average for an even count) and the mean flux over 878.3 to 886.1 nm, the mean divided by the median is 0.992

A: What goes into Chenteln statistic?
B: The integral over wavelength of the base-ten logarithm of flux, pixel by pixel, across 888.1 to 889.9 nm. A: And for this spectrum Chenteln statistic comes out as 1.7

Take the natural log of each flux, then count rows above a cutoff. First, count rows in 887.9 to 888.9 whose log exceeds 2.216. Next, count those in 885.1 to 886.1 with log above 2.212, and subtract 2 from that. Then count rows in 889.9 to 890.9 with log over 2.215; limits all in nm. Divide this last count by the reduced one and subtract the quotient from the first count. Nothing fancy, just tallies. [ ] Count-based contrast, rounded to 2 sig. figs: -1.0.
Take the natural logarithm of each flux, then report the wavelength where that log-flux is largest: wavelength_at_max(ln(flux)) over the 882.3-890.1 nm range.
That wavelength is 888.00 nm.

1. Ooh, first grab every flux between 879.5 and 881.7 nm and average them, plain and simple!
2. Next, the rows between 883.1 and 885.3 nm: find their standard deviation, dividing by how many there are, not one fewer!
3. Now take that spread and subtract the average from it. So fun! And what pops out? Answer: -8.32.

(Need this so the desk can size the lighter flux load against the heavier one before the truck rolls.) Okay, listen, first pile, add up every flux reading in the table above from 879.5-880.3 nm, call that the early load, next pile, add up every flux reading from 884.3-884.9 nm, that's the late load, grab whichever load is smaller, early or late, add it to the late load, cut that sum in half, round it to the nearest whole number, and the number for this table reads 30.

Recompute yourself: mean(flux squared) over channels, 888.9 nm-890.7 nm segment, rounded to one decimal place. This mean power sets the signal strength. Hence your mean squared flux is 82.3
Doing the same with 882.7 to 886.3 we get 83.4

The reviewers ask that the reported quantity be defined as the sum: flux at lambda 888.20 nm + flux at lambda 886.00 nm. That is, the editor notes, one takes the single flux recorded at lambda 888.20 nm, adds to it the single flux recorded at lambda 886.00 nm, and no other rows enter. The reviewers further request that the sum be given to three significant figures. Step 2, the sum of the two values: 17.5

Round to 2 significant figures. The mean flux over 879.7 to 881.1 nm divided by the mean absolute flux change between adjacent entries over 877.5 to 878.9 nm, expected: 26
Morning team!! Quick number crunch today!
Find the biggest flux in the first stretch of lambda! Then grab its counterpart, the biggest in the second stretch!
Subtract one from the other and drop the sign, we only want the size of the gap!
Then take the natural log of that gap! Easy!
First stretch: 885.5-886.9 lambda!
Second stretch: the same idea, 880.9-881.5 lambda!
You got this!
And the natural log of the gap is -1.5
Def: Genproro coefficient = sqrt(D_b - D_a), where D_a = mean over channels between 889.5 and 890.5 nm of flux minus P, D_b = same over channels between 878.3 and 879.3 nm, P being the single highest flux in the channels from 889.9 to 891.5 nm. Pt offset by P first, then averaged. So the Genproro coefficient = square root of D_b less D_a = 0.6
